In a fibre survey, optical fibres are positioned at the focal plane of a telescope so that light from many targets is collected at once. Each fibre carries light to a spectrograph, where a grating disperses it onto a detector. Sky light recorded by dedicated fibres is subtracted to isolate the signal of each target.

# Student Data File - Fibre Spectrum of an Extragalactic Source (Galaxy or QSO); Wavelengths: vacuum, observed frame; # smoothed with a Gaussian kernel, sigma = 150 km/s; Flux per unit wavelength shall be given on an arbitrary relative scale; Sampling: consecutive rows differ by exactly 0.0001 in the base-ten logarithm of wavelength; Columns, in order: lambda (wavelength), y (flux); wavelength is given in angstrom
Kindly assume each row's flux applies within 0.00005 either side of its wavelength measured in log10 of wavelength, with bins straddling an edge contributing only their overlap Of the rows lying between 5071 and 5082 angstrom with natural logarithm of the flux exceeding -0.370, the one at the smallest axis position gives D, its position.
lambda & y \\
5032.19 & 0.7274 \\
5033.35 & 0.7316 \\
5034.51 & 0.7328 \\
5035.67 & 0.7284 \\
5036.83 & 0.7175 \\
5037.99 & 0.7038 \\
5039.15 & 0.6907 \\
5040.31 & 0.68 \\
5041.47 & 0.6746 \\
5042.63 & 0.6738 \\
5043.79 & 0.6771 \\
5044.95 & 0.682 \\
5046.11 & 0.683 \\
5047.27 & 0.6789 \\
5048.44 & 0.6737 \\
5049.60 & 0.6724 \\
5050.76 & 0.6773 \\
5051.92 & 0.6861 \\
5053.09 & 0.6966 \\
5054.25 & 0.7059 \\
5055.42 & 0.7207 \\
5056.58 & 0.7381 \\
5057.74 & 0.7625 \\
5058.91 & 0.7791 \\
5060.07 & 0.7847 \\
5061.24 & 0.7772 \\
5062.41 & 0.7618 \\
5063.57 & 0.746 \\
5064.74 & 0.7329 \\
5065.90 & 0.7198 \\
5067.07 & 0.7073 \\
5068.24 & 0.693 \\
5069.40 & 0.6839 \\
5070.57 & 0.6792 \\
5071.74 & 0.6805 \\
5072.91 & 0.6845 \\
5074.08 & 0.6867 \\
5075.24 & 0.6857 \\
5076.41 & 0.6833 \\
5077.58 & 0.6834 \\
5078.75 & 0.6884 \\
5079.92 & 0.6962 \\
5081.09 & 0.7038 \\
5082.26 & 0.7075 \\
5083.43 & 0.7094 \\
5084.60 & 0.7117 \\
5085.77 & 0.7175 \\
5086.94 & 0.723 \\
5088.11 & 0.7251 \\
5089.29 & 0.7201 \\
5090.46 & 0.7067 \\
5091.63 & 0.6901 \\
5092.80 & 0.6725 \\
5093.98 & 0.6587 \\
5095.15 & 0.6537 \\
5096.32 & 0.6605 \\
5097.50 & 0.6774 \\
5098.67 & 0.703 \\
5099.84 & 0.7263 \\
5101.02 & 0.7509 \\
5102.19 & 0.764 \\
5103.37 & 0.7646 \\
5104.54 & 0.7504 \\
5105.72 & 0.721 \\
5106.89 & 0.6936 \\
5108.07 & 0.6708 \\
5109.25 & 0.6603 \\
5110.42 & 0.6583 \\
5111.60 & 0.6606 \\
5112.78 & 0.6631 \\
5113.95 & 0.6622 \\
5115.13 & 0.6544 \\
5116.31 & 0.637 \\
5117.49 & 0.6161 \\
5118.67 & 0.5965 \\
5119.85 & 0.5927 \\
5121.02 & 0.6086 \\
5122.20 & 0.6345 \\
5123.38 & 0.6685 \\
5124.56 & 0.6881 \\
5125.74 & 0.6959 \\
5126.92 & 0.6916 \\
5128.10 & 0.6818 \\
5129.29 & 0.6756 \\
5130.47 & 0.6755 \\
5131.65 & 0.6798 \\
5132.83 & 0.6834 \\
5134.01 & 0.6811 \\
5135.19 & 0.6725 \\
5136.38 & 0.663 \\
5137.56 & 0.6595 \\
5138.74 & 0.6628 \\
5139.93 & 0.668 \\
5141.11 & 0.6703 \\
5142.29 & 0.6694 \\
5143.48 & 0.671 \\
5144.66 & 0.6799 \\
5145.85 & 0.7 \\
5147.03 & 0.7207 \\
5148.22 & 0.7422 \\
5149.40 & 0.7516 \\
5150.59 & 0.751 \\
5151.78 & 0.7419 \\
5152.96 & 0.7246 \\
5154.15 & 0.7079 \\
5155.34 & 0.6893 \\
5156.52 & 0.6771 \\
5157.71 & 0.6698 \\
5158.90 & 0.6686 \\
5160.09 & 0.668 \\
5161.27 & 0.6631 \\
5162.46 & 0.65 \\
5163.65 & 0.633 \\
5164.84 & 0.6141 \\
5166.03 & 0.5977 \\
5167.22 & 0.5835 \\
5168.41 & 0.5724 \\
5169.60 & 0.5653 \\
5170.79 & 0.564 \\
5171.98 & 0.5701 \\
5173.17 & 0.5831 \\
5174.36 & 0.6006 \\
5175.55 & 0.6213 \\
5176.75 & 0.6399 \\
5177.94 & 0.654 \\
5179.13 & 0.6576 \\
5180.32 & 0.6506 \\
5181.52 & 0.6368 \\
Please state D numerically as 5079.92 angstrom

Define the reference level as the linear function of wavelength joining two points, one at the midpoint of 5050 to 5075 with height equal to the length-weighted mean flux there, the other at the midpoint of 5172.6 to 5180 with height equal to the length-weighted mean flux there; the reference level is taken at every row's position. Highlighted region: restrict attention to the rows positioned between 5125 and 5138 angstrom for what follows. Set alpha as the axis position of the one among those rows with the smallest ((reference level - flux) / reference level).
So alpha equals 5125.74 angstrom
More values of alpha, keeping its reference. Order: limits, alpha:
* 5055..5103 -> 5102.19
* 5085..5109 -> 5103.37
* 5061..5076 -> 5061.24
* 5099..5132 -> 5103.37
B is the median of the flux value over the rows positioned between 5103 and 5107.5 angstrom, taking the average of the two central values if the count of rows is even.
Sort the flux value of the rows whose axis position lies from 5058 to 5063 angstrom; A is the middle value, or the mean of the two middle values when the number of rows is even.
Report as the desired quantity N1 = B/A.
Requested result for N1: 0.95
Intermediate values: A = 0.78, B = 0.736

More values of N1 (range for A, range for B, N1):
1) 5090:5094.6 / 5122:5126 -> 1.00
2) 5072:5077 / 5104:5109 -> 1.03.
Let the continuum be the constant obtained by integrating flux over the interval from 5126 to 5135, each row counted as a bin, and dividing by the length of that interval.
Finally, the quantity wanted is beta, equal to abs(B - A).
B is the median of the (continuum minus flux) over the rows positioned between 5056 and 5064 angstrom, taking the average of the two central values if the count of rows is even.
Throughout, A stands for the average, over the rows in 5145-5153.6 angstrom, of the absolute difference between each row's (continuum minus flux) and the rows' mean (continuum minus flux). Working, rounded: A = 0.015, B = -0.08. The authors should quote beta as 0.097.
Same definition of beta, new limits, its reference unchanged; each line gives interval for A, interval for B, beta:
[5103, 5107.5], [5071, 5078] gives 0.028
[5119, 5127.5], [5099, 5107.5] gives 0.105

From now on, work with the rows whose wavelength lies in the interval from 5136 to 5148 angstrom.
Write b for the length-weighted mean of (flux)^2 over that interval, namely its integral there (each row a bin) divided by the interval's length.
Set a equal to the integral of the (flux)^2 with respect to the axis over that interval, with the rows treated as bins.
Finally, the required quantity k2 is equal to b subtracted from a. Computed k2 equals 5.1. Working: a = 5.5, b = 0.46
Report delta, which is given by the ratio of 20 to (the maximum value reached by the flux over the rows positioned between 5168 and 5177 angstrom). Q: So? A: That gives 31.3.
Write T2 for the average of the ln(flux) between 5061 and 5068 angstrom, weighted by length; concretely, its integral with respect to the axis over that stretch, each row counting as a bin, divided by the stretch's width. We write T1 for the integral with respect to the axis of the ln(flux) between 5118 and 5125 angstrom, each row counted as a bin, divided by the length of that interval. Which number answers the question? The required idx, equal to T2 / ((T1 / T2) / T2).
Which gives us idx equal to 0.06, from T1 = -0.46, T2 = -0.31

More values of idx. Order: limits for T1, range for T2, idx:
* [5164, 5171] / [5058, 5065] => 0.04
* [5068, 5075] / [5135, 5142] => 0.18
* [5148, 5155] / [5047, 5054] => 0.18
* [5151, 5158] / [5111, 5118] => 0.23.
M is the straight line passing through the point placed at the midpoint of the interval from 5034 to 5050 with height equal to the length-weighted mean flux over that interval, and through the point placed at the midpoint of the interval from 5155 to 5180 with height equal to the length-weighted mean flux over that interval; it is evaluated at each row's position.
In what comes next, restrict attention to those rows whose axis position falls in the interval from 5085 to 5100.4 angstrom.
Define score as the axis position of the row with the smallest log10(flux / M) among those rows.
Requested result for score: 5095.15 angstrom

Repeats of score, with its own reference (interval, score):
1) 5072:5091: 5072.91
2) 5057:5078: 5070.57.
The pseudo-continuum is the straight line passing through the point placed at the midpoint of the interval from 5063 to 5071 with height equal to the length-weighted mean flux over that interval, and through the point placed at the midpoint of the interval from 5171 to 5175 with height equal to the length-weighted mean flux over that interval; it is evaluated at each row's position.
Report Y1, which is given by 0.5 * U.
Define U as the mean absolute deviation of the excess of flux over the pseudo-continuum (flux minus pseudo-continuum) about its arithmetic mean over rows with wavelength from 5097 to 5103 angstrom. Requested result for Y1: 0.014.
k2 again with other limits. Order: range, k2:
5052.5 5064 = 5.9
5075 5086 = 4.9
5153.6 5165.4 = 4.8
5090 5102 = 5.3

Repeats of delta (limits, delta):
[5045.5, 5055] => 28.3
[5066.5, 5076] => 28.3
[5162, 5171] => 30.8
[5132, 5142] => 29.3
